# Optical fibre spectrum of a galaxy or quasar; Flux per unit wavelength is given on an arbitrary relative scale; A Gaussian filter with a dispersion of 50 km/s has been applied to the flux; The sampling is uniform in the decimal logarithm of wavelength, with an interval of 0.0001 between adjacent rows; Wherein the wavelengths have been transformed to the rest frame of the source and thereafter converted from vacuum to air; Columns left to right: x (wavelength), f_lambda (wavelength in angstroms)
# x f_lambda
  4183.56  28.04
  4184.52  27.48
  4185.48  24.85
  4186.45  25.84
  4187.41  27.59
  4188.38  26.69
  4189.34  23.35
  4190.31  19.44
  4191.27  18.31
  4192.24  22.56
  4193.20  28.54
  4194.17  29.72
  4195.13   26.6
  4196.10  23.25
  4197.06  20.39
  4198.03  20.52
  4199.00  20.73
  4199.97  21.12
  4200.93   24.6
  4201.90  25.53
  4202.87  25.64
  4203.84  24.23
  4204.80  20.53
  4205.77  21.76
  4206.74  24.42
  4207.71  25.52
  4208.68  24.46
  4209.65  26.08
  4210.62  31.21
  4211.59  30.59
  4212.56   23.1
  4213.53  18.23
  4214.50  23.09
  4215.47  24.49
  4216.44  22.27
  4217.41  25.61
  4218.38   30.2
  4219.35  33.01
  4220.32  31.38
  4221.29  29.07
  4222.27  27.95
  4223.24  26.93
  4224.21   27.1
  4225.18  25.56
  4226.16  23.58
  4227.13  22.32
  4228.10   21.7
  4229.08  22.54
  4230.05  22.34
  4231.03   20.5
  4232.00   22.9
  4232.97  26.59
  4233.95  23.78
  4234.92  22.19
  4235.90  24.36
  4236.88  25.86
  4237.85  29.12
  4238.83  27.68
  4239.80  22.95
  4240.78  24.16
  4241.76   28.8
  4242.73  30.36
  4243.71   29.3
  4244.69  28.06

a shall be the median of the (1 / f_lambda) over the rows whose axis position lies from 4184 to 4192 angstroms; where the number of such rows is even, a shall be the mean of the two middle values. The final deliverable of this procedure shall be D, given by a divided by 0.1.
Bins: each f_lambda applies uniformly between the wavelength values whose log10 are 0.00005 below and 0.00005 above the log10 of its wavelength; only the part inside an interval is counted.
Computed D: 0.395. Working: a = 0.039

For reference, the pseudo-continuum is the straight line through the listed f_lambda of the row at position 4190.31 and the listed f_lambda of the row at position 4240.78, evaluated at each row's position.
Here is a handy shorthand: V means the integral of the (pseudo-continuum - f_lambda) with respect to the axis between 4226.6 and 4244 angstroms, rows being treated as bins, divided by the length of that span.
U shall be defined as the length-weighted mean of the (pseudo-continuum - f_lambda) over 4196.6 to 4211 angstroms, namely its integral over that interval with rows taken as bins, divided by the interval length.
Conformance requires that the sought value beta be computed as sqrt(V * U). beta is 1.9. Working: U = -3.0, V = -1.2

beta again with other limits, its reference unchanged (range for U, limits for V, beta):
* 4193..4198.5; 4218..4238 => 3.5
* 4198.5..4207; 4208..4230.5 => 3.0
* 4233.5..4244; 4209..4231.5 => 2.7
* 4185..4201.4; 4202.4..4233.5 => 3.6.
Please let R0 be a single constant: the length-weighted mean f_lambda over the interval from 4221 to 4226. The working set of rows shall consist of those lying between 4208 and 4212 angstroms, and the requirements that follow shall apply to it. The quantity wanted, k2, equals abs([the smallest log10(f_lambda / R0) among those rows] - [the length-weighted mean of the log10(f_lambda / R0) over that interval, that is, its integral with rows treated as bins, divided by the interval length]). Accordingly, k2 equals 0.055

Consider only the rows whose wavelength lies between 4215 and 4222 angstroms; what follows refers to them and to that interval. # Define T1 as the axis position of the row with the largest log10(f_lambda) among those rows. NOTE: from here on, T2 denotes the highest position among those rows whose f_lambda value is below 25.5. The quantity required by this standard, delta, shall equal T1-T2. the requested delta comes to 2.9 angstroms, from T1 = 4219.35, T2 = 4216.44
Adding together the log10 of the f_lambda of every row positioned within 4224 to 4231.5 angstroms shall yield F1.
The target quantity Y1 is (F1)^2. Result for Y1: 119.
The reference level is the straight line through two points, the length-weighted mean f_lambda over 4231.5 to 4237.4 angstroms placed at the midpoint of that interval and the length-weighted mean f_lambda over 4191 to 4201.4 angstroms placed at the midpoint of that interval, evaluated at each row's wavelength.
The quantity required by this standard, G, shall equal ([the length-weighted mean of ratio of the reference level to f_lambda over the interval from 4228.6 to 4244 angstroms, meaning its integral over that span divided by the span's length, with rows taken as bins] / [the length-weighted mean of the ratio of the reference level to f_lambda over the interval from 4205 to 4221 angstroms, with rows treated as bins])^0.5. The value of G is 1.021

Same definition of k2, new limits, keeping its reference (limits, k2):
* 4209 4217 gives 0.129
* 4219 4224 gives 0.037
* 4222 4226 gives 0.016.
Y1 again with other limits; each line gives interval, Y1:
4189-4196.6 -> 121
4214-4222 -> 131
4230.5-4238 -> 123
